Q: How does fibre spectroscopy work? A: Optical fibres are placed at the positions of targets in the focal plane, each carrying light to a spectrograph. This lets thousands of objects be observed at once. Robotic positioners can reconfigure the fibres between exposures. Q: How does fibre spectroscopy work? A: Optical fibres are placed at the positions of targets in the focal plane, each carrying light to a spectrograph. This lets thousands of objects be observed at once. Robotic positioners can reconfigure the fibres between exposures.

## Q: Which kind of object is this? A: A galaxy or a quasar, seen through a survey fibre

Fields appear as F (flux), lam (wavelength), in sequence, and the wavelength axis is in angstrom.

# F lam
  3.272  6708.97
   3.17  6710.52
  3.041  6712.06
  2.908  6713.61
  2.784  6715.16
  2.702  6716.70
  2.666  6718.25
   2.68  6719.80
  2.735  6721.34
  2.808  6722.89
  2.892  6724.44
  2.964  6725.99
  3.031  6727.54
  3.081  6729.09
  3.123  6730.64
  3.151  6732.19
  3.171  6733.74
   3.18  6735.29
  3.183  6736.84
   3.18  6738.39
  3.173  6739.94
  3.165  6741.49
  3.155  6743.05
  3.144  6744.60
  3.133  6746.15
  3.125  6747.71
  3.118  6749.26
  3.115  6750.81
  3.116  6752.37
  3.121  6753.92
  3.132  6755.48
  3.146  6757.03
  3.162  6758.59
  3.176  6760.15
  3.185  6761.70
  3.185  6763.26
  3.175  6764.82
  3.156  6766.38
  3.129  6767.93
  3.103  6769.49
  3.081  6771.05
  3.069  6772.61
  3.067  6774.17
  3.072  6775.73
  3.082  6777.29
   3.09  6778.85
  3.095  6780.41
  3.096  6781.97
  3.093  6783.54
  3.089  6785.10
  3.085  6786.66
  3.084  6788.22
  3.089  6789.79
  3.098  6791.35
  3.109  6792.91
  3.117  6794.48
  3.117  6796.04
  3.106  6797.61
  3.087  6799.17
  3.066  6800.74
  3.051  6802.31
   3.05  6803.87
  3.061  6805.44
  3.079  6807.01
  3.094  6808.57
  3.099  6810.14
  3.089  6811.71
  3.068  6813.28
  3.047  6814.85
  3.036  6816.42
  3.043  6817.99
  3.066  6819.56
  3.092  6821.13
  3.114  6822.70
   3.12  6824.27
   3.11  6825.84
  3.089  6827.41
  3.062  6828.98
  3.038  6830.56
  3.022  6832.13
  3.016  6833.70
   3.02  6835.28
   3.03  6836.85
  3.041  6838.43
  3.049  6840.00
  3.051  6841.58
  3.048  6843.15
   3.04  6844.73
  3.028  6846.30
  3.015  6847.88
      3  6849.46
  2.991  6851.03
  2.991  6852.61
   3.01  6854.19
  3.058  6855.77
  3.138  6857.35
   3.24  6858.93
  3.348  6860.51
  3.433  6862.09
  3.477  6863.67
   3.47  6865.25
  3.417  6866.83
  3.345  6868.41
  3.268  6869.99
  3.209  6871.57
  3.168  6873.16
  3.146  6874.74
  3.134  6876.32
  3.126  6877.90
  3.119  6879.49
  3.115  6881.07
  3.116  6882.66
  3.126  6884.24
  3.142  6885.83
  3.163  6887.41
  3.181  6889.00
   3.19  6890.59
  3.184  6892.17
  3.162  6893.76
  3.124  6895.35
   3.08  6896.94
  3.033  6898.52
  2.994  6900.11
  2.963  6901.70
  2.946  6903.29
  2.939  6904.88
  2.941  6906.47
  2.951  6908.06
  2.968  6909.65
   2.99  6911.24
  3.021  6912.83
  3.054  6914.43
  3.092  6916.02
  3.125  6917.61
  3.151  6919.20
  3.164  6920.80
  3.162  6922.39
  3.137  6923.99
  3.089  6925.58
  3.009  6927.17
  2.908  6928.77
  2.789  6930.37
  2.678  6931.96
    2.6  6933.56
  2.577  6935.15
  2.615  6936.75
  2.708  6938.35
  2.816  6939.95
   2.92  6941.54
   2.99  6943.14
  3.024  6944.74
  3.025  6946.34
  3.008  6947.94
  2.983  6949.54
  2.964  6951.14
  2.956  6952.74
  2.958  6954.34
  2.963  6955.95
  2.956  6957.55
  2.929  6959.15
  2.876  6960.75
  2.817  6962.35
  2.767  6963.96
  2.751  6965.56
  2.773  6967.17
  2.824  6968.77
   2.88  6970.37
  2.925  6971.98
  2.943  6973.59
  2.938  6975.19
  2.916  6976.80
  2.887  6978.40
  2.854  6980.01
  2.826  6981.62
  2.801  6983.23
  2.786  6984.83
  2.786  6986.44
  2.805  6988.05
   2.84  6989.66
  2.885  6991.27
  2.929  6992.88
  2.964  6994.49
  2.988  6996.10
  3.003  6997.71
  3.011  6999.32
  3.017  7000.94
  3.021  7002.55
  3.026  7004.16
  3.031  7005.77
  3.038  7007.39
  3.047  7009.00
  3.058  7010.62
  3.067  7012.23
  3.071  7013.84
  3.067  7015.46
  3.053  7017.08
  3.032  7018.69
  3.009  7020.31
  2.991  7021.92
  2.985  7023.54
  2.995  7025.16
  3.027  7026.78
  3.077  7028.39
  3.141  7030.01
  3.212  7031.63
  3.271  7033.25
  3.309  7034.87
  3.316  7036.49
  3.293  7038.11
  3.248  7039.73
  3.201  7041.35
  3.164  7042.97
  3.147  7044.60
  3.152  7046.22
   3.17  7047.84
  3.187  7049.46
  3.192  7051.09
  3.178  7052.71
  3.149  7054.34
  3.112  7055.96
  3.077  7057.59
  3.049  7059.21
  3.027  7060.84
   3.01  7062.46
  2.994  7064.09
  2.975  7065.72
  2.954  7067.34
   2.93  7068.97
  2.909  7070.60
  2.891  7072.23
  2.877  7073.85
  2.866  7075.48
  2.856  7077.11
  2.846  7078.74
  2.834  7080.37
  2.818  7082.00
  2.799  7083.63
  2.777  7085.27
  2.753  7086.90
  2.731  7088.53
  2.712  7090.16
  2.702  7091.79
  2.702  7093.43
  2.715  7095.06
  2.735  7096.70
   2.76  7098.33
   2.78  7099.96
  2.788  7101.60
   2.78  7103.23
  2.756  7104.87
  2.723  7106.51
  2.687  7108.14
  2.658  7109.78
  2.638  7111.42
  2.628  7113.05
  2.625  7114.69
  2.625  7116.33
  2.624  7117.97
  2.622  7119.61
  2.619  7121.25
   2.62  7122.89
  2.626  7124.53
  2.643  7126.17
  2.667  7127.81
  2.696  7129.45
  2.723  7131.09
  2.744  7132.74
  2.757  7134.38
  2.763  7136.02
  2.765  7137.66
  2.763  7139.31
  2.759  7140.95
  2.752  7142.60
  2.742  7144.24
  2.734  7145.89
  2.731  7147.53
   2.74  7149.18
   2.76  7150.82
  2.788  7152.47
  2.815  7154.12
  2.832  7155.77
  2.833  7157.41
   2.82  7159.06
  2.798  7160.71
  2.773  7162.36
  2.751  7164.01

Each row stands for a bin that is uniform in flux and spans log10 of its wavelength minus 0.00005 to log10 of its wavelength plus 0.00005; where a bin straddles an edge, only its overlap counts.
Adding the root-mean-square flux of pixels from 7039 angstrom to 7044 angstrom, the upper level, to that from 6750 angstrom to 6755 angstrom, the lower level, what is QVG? 6.3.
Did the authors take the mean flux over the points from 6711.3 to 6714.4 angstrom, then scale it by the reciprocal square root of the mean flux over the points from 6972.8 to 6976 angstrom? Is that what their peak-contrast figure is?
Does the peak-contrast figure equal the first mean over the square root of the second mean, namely 1.73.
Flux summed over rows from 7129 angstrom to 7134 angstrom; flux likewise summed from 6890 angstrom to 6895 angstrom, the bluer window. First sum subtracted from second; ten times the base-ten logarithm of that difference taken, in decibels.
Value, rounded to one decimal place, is 1.4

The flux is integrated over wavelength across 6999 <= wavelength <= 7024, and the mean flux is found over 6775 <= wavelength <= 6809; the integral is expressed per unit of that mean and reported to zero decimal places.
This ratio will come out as 25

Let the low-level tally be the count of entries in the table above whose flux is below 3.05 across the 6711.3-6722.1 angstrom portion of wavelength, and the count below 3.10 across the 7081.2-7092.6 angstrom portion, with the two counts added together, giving 14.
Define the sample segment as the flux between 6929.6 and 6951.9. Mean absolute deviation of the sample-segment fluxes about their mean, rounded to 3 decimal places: 0.152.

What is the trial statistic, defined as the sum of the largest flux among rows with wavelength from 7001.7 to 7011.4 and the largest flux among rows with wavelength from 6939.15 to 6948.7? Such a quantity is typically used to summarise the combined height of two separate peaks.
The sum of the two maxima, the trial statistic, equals 6.08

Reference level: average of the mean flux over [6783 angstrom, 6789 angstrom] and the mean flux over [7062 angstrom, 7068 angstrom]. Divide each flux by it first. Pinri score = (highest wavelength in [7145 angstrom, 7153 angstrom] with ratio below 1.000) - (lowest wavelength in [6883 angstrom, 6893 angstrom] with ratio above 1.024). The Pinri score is 268.2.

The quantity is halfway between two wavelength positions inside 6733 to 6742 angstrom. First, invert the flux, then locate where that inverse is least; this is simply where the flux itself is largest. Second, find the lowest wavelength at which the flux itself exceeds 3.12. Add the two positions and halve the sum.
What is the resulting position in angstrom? 6735.3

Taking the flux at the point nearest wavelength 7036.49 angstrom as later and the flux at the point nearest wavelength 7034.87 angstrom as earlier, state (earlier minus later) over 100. 0.000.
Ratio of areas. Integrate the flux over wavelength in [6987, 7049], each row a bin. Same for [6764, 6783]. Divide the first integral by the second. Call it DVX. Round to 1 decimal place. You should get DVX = 3.2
